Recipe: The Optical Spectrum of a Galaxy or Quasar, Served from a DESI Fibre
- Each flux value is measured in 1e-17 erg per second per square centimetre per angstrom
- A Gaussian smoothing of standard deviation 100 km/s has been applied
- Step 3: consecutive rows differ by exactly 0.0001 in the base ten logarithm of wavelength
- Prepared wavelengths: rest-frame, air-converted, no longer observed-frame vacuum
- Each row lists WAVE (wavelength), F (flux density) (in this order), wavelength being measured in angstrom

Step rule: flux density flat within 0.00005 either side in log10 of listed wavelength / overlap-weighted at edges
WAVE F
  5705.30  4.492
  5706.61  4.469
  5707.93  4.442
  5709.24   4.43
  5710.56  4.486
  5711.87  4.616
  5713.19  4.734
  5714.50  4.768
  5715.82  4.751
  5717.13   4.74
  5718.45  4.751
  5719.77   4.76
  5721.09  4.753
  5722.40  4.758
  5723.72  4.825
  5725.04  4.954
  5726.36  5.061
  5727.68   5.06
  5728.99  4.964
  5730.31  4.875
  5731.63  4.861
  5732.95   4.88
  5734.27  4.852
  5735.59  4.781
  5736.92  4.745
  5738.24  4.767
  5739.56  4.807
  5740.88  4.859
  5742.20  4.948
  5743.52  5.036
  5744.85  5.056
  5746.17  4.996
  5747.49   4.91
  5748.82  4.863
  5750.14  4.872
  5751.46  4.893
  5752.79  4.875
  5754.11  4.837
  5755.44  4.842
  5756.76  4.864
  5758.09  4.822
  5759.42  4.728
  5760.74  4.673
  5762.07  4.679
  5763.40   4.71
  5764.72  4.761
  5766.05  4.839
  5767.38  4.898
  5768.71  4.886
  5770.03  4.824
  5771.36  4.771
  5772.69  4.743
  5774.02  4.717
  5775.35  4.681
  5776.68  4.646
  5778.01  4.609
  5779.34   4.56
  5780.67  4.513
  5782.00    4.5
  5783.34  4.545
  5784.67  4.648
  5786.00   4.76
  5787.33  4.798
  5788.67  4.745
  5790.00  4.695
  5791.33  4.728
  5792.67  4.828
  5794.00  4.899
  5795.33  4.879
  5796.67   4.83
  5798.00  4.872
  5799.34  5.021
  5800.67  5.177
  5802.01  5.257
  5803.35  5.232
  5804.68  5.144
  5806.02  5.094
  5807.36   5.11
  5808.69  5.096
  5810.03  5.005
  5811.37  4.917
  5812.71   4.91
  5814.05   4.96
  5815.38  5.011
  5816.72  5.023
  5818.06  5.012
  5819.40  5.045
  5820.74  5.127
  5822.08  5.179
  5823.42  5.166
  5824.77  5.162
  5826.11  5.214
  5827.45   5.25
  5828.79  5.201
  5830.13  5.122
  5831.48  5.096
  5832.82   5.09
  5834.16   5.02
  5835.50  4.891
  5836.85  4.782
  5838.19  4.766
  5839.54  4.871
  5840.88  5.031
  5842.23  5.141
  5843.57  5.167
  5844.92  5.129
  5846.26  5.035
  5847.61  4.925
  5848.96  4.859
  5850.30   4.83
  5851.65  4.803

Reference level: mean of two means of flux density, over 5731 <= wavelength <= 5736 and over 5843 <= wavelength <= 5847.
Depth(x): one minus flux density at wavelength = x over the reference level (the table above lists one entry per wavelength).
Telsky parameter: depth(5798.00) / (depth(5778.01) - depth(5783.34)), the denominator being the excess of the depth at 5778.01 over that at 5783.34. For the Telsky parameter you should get -1.6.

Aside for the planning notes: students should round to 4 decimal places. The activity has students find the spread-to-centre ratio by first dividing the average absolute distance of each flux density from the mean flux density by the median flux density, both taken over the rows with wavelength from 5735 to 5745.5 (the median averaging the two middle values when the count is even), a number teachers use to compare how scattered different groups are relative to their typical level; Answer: 0.0215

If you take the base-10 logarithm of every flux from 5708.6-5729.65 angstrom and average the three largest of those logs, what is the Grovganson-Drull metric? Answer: 0.701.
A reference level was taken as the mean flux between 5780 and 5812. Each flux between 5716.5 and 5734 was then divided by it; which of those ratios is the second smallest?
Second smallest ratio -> 0.97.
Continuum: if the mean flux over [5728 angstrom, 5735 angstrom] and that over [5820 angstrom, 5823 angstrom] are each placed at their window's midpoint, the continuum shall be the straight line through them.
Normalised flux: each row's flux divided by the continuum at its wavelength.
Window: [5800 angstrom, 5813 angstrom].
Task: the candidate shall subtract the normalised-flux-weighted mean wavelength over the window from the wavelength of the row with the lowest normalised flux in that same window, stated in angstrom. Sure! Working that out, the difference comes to 6.1 angstrom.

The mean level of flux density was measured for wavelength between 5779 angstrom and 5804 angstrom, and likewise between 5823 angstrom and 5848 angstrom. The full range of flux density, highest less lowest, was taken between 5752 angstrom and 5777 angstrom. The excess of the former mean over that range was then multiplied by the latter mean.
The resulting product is 23.1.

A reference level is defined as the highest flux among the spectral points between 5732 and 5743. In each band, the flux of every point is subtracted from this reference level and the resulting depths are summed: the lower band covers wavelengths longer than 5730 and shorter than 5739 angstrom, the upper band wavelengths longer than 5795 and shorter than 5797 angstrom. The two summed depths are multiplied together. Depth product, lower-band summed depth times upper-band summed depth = 0.16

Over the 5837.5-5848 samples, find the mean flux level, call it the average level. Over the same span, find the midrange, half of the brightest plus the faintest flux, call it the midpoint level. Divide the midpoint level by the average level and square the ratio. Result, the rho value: 0.98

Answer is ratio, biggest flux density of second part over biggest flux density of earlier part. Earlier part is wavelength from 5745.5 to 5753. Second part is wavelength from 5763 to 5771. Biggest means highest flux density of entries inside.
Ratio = 0.980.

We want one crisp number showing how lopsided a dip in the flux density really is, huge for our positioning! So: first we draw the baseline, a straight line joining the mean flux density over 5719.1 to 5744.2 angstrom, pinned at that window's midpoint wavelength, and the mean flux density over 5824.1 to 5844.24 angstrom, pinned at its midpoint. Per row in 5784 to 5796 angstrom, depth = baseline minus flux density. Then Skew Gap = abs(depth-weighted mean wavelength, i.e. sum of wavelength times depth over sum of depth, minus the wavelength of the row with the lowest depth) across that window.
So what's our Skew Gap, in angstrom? 4.9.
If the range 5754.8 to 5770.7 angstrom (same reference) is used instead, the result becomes 4.9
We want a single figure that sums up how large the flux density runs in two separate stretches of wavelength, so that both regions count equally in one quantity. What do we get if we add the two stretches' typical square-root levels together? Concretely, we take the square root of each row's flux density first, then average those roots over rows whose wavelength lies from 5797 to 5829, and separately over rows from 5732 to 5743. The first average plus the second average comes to 4.454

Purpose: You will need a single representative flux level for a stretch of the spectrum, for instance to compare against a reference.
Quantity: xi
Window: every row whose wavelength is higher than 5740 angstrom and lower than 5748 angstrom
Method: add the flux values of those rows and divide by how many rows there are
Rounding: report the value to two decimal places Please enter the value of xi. 4.97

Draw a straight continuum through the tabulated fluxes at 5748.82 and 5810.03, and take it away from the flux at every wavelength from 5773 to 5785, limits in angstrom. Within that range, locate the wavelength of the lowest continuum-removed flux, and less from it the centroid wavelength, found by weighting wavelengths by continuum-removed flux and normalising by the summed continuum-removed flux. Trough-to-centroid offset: 2.1 angstrom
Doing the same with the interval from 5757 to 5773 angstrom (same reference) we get -4.0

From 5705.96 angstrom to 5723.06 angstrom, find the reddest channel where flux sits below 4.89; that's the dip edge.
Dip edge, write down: 5722.40 angstrom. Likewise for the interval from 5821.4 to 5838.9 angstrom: 5838.19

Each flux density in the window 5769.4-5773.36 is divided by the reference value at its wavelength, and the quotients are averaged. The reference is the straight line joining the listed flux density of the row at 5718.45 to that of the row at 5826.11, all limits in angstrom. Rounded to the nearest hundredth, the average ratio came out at 0.96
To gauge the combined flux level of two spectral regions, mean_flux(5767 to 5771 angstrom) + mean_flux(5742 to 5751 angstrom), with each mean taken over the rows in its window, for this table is 9.82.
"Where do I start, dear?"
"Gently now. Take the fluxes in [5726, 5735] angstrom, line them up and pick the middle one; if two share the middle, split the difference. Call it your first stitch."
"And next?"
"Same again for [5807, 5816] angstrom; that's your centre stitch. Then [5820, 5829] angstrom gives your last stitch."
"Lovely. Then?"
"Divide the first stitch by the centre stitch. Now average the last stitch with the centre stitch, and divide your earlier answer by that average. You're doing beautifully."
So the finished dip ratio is 0.191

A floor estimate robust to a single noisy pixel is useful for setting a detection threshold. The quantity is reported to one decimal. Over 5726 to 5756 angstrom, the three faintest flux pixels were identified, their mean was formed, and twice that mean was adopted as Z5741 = 9.5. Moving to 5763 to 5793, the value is 9.0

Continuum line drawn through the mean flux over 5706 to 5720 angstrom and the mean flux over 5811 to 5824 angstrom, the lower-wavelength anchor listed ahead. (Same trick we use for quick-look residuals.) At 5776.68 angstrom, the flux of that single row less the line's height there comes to -0.23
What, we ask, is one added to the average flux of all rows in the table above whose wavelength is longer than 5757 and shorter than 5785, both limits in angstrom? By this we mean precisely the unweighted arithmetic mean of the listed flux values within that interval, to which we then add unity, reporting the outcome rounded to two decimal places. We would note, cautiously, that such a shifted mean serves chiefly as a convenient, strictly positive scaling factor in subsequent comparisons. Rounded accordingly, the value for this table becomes 5.70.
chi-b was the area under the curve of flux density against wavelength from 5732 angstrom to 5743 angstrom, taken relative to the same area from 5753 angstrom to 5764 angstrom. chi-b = 1.01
